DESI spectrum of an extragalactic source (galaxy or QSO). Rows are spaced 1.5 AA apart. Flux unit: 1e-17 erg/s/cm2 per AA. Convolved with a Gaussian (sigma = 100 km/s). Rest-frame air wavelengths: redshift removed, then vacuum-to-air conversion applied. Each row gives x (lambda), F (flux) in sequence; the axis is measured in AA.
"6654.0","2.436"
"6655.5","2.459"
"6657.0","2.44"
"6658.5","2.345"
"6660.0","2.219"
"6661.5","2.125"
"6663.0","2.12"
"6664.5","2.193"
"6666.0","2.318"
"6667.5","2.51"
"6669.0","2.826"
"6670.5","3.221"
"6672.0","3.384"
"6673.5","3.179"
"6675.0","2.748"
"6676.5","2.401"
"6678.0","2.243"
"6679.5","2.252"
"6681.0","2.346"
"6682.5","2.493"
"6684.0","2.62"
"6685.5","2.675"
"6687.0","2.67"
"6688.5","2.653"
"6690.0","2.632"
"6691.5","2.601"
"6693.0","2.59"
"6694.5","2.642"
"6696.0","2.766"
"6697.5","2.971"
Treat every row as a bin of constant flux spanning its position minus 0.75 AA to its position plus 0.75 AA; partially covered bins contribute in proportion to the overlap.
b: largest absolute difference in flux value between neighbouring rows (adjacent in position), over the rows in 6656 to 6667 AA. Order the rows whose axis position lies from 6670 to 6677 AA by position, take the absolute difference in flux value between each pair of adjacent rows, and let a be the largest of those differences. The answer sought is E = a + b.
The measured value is 0.56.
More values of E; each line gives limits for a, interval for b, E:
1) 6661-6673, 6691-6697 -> 0.52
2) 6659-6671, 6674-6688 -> 0.74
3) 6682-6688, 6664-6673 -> 0.52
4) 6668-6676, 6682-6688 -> 0.56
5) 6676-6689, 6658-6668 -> 0.35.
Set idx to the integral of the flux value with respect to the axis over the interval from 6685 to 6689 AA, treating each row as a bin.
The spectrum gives 10.7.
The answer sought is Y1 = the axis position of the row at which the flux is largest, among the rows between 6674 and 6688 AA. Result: 6675.0 AA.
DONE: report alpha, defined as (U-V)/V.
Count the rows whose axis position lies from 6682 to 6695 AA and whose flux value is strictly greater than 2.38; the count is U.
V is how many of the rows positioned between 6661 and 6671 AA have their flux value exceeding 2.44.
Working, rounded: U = 9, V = 3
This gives 2.0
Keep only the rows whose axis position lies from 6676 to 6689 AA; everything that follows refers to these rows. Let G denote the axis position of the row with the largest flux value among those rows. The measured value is 6685.5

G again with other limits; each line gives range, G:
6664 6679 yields 6672.0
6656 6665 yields 6657.0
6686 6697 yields 6696.0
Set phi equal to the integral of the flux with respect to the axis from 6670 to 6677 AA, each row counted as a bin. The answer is 21.0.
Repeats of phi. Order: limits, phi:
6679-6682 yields 7.0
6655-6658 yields 7.3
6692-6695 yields 7.8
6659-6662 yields 6.6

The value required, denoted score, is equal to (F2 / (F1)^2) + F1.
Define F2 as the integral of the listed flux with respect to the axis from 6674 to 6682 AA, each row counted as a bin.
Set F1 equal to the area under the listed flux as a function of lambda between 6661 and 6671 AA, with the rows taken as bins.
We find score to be 25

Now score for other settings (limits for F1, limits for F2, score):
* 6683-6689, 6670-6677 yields 16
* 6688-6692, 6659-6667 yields 11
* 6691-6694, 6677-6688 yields 8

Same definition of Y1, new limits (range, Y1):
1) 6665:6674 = 6672.0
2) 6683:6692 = 6685.5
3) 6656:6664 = 6657.0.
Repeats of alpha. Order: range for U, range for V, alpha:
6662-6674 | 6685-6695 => -0.3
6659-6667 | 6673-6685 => -1.0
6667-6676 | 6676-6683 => 5.0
